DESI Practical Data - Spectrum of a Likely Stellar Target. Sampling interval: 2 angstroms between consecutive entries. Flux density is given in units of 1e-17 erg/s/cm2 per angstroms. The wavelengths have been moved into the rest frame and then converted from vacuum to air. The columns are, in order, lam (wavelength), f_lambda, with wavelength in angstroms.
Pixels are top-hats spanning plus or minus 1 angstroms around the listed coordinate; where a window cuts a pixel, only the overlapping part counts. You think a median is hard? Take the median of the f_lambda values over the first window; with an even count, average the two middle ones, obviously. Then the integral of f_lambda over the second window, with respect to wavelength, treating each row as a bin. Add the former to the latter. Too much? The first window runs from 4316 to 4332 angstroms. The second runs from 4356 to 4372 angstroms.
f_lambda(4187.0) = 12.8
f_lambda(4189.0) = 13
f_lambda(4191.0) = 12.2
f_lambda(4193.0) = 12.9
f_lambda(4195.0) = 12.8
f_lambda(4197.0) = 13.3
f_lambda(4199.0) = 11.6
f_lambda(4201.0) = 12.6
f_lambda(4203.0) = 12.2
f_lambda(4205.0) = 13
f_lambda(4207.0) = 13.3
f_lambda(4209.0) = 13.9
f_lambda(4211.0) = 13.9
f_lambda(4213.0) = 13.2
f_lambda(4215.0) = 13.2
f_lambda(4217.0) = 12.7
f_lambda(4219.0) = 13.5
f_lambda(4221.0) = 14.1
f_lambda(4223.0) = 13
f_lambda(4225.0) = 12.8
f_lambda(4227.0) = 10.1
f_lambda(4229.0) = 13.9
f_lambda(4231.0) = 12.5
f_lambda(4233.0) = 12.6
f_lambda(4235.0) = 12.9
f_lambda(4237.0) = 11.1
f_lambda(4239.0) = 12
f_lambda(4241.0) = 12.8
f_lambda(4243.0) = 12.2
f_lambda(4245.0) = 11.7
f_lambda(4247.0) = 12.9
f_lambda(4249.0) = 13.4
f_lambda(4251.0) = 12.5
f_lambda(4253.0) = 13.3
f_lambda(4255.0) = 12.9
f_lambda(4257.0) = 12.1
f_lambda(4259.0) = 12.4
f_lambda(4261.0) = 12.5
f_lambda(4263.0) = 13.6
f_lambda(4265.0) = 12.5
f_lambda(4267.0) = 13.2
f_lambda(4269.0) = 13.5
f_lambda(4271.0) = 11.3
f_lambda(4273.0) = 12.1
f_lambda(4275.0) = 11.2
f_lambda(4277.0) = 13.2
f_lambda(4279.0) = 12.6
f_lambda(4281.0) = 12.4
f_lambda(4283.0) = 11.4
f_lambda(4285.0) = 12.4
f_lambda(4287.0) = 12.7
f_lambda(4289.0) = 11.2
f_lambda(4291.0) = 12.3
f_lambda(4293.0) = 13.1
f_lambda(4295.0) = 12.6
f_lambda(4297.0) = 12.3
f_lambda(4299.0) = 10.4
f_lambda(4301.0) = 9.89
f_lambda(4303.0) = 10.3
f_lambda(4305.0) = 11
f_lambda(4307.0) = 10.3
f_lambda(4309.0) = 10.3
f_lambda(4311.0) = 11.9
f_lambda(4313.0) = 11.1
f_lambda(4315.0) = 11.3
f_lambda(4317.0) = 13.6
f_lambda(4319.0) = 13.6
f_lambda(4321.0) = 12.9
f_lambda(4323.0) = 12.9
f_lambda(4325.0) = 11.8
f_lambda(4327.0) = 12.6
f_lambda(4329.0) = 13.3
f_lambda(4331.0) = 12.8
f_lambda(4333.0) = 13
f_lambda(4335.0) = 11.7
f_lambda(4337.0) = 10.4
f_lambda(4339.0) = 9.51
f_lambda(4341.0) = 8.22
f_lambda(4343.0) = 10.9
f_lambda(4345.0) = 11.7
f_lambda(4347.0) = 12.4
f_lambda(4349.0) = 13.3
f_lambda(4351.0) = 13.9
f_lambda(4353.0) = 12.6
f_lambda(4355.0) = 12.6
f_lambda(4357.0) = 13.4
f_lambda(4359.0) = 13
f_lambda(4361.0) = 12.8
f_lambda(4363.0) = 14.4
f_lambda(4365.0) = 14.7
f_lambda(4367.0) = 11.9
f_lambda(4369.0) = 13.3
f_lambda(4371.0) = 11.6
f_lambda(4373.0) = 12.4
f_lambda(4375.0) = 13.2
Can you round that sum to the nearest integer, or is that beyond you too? 223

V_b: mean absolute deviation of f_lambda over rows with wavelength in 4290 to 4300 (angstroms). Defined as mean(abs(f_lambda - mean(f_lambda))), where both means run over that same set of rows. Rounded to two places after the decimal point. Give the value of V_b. 0.70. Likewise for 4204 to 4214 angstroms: 0.35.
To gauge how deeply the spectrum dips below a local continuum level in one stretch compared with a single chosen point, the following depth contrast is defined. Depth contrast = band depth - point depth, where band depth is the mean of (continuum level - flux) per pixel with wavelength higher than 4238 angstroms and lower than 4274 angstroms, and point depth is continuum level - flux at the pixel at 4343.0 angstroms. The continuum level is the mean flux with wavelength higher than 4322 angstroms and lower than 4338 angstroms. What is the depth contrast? -1.7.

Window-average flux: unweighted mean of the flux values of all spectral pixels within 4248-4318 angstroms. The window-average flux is 12.1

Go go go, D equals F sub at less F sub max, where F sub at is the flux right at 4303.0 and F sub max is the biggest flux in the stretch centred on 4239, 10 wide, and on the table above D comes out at -2.6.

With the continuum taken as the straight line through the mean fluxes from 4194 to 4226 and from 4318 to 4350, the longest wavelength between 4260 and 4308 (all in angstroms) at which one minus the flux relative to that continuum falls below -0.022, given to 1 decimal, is 4295.0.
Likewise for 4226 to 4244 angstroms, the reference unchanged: 4229.0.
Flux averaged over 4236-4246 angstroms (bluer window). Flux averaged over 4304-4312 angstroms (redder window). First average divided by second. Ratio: 1.100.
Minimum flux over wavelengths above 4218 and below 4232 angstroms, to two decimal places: 10.10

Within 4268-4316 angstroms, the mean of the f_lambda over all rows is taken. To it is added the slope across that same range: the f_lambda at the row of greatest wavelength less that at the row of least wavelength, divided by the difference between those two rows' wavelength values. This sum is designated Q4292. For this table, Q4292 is 11.7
